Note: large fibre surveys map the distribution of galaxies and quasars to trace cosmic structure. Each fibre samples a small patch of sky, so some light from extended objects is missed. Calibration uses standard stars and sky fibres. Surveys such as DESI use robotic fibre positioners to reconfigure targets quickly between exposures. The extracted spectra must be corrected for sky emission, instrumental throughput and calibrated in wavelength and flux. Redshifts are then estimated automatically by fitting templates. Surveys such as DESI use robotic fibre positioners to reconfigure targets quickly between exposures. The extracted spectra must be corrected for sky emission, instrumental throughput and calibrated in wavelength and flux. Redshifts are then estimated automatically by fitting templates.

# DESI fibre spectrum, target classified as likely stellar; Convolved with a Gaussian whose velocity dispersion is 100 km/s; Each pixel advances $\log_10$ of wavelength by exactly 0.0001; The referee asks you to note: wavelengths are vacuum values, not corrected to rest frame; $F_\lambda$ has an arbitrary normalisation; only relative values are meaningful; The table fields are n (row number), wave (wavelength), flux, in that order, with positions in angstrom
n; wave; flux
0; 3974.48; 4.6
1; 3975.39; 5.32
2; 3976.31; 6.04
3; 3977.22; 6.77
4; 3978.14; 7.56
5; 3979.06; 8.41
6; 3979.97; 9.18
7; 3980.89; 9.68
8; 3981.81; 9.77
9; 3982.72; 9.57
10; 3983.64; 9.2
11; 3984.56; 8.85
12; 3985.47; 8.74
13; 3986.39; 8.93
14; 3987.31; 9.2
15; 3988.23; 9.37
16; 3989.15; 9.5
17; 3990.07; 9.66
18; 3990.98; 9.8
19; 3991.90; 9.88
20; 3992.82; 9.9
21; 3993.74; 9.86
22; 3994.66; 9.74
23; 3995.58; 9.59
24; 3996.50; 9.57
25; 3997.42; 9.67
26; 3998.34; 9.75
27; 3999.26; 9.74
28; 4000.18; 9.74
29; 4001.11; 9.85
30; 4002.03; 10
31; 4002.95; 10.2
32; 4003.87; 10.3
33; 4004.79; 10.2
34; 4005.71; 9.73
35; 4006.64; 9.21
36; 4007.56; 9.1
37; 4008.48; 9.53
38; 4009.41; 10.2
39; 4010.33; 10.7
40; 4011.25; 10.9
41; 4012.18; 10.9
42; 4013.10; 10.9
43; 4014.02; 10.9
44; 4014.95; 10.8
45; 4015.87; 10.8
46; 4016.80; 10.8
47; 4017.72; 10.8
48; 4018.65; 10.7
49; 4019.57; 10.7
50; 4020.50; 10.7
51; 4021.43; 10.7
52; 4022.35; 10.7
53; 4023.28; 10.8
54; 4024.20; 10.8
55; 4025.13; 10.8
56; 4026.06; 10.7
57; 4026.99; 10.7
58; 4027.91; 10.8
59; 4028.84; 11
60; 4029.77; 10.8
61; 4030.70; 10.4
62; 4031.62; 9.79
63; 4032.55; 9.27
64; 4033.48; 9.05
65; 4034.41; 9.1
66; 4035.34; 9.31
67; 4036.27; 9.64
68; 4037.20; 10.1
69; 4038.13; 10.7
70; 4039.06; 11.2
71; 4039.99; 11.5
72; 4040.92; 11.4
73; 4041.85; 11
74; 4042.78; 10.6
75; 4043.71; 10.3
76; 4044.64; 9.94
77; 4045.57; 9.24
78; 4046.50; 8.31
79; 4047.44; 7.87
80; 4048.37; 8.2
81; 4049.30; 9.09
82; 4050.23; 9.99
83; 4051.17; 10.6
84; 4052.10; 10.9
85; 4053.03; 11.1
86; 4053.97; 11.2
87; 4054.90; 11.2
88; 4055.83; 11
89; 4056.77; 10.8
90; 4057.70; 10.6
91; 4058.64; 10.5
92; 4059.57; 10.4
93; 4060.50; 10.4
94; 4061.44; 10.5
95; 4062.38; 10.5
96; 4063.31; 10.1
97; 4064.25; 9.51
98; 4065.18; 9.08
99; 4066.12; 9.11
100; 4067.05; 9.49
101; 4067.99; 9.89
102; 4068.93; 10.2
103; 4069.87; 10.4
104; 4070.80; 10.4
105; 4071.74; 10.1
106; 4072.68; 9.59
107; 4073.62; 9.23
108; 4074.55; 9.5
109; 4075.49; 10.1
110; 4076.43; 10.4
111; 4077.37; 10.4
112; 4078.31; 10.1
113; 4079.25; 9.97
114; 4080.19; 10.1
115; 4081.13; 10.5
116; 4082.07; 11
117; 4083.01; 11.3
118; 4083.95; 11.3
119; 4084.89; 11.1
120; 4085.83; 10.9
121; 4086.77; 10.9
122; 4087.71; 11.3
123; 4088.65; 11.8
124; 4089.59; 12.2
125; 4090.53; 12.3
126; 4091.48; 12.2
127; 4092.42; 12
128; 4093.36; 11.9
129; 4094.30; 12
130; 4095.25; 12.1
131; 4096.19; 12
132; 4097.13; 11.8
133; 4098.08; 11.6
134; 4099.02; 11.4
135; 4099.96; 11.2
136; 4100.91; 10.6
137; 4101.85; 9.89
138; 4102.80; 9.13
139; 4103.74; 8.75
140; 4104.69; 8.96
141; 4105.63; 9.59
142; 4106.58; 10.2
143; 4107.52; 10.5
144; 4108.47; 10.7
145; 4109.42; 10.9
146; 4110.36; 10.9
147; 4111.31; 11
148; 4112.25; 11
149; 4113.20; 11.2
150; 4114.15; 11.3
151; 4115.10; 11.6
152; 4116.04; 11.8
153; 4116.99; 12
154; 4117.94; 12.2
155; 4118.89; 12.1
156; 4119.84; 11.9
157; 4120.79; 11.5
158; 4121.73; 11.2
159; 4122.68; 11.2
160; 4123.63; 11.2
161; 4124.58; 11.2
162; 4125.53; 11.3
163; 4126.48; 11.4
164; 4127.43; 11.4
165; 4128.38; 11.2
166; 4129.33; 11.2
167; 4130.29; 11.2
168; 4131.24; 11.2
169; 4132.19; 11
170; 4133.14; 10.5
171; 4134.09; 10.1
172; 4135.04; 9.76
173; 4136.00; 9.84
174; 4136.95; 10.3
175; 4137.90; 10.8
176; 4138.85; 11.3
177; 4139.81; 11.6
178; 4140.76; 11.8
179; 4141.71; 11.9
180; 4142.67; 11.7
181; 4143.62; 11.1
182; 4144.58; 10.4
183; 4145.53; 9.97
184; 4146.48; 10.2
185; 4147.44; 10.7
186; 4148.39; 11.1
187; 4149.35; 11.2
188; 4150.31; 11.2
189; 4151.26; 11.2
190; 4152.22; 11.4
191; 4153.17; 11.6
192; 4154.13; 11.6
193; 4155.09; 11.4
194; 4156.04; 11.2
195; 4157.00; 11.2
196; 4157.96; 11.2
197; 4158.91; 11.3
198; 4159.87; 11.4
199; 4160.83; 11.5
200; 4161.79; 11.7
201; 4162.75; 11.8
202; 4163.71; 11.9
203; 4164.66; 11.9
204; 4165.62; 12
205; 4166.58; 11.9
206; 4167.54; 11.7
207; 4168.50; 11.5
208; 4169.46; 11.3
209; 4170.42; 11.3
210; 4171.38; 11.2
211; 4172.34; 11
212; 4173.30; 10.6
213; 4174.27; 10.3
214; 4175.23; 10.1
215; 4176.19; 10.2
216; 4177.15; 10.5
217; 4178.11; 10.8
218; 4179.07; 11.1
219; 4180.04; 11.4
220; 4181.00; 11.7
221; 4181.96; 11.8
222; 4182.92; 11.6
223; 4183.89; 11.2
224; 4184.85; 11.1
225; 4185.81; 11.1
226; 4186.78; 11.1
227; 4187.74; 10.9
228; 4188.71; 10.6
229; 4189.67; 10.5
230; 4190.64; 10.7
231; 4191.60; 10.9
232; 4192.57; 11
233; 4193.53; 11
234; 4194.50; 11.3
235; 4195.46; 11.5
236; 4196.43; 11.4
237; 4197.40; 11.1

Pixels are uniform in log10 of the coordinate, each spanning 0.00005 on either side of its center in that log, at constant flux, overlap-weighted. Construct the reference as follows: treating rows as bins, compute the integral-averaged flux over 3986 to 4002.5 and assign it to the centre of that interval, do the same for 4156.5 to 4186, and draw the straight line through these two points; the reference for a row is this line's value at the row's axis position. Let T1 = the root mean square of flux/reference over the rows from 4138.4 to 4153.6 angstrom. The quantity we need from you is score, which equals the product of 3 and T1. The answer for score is 3.03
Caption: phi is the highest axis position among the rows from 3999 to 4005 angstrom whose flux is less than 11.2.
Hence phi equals 4004.79 angstrom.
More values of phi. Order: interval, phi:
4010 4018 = 4017.72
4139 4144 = 4143.62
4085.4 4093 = 4086.77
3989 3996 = 3995.58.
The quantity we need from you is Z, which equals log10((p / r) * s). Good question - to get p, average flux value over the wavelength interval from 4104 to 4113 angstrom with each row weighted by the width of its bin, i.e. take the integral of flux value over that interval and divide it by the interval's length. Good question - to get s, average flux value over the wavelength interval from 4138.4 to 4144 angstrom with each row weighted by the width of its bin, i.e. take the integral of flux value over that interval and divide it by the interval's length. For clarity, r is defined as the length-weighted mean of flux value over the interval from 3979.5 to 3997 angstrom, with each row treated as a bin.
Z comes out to 1.10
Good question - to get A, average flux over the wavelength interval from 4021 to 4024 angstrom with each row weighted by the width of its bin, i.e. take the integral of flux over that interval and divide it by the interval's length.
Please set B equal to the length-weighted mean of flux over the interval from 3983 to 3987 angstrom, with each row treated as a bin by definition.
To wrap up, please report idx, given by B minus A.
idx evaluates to -1.8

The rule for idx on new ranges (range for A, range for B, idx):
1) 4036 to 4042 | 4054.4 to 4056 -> 0.4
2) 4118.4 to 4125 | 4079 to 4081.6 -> -1.3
